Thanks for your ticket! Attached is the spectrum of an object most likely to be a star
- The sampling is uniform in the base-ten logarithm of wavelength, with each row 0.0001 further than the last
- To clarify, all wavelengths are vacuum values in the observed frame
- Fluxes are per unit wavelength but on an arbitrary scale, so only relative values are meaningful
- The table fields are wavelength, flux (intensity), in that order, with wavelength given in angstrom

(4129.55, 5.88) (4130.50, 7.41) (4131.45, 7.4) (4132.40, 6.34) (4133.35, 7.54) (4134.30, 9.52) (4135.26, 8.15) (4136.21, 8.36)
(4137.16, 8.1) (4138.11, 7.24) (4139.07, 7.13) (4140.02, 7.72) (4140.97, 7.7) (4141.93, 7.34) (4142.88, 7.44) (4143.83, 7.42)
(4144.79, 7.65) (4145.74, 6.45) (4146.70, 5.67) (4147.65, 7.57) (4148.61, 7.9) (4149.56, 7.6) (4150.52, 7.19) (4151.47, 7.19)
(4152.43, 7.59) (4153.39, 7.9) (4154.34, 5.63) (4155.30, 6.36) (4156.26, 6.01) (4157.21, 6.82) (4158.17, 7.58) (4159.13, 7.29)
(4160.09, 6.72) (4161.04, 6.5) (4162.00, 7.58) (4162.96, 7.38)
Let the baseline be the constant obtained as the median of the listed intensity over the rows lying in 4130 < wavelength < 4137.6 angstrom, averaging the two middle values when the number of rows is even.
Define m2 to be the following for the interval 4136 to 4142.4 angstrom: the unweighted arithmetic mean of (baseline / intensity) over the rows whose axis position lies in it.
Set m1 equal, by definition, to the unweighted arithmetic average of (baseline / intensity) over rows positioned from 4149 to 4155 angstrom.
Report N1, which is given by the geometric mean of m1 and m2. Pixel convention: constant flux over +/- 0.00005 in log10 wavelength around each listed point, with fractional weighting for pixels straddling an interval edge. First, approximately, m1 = 1.10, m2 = 1.02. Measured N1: 1.06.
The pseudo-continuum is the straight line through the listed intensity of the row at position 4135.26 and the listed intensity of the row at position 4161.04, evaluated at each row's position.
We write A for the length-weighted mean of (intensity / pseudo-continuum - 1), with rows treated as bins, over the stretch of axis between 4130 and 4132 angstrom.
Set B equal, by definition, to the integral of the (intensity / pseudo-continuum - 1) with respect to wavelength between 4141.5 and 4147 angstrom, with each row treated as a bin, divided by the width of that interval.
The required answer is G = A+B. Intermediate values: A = -0.13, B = -0.07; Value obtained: -0.20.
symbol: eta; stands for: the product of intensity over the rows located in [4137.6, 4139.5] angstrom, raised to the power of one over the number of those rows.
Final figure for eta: 7.2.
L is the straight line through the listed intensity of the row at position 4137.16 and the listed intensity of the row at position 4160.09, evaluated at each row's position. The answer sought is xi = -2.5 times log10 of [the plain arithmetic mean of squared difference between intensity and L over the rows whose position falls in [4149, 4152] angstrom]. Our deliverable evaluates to 4.0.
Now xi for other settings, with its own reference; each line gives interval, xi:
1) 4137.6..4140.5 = 0.8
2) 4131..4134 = -0.7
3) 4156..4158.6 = 0.8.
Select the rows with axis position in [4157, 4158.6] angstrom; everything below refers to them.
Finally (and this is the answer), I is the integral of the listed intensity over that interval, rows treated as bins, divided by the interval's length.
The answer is 7.2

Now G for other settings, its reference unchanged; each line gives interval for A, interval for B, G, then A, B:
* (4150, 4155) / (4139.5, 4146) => -0.03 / 0.00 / -0.03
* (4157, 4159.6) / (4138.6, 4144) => 0.05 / 0.09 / -0.04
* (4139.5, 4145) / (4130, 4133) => -0.18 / -0.02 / -0.16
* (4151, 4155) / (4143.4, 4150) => -0.03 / 0.00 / -0.03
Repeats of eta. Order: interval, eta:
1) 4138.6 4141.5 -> 7.5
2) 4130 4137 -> 7.8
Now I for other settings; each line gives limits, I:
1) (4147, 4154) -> 7.5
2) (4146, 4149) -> 7.0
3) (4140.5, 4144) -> 7.5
